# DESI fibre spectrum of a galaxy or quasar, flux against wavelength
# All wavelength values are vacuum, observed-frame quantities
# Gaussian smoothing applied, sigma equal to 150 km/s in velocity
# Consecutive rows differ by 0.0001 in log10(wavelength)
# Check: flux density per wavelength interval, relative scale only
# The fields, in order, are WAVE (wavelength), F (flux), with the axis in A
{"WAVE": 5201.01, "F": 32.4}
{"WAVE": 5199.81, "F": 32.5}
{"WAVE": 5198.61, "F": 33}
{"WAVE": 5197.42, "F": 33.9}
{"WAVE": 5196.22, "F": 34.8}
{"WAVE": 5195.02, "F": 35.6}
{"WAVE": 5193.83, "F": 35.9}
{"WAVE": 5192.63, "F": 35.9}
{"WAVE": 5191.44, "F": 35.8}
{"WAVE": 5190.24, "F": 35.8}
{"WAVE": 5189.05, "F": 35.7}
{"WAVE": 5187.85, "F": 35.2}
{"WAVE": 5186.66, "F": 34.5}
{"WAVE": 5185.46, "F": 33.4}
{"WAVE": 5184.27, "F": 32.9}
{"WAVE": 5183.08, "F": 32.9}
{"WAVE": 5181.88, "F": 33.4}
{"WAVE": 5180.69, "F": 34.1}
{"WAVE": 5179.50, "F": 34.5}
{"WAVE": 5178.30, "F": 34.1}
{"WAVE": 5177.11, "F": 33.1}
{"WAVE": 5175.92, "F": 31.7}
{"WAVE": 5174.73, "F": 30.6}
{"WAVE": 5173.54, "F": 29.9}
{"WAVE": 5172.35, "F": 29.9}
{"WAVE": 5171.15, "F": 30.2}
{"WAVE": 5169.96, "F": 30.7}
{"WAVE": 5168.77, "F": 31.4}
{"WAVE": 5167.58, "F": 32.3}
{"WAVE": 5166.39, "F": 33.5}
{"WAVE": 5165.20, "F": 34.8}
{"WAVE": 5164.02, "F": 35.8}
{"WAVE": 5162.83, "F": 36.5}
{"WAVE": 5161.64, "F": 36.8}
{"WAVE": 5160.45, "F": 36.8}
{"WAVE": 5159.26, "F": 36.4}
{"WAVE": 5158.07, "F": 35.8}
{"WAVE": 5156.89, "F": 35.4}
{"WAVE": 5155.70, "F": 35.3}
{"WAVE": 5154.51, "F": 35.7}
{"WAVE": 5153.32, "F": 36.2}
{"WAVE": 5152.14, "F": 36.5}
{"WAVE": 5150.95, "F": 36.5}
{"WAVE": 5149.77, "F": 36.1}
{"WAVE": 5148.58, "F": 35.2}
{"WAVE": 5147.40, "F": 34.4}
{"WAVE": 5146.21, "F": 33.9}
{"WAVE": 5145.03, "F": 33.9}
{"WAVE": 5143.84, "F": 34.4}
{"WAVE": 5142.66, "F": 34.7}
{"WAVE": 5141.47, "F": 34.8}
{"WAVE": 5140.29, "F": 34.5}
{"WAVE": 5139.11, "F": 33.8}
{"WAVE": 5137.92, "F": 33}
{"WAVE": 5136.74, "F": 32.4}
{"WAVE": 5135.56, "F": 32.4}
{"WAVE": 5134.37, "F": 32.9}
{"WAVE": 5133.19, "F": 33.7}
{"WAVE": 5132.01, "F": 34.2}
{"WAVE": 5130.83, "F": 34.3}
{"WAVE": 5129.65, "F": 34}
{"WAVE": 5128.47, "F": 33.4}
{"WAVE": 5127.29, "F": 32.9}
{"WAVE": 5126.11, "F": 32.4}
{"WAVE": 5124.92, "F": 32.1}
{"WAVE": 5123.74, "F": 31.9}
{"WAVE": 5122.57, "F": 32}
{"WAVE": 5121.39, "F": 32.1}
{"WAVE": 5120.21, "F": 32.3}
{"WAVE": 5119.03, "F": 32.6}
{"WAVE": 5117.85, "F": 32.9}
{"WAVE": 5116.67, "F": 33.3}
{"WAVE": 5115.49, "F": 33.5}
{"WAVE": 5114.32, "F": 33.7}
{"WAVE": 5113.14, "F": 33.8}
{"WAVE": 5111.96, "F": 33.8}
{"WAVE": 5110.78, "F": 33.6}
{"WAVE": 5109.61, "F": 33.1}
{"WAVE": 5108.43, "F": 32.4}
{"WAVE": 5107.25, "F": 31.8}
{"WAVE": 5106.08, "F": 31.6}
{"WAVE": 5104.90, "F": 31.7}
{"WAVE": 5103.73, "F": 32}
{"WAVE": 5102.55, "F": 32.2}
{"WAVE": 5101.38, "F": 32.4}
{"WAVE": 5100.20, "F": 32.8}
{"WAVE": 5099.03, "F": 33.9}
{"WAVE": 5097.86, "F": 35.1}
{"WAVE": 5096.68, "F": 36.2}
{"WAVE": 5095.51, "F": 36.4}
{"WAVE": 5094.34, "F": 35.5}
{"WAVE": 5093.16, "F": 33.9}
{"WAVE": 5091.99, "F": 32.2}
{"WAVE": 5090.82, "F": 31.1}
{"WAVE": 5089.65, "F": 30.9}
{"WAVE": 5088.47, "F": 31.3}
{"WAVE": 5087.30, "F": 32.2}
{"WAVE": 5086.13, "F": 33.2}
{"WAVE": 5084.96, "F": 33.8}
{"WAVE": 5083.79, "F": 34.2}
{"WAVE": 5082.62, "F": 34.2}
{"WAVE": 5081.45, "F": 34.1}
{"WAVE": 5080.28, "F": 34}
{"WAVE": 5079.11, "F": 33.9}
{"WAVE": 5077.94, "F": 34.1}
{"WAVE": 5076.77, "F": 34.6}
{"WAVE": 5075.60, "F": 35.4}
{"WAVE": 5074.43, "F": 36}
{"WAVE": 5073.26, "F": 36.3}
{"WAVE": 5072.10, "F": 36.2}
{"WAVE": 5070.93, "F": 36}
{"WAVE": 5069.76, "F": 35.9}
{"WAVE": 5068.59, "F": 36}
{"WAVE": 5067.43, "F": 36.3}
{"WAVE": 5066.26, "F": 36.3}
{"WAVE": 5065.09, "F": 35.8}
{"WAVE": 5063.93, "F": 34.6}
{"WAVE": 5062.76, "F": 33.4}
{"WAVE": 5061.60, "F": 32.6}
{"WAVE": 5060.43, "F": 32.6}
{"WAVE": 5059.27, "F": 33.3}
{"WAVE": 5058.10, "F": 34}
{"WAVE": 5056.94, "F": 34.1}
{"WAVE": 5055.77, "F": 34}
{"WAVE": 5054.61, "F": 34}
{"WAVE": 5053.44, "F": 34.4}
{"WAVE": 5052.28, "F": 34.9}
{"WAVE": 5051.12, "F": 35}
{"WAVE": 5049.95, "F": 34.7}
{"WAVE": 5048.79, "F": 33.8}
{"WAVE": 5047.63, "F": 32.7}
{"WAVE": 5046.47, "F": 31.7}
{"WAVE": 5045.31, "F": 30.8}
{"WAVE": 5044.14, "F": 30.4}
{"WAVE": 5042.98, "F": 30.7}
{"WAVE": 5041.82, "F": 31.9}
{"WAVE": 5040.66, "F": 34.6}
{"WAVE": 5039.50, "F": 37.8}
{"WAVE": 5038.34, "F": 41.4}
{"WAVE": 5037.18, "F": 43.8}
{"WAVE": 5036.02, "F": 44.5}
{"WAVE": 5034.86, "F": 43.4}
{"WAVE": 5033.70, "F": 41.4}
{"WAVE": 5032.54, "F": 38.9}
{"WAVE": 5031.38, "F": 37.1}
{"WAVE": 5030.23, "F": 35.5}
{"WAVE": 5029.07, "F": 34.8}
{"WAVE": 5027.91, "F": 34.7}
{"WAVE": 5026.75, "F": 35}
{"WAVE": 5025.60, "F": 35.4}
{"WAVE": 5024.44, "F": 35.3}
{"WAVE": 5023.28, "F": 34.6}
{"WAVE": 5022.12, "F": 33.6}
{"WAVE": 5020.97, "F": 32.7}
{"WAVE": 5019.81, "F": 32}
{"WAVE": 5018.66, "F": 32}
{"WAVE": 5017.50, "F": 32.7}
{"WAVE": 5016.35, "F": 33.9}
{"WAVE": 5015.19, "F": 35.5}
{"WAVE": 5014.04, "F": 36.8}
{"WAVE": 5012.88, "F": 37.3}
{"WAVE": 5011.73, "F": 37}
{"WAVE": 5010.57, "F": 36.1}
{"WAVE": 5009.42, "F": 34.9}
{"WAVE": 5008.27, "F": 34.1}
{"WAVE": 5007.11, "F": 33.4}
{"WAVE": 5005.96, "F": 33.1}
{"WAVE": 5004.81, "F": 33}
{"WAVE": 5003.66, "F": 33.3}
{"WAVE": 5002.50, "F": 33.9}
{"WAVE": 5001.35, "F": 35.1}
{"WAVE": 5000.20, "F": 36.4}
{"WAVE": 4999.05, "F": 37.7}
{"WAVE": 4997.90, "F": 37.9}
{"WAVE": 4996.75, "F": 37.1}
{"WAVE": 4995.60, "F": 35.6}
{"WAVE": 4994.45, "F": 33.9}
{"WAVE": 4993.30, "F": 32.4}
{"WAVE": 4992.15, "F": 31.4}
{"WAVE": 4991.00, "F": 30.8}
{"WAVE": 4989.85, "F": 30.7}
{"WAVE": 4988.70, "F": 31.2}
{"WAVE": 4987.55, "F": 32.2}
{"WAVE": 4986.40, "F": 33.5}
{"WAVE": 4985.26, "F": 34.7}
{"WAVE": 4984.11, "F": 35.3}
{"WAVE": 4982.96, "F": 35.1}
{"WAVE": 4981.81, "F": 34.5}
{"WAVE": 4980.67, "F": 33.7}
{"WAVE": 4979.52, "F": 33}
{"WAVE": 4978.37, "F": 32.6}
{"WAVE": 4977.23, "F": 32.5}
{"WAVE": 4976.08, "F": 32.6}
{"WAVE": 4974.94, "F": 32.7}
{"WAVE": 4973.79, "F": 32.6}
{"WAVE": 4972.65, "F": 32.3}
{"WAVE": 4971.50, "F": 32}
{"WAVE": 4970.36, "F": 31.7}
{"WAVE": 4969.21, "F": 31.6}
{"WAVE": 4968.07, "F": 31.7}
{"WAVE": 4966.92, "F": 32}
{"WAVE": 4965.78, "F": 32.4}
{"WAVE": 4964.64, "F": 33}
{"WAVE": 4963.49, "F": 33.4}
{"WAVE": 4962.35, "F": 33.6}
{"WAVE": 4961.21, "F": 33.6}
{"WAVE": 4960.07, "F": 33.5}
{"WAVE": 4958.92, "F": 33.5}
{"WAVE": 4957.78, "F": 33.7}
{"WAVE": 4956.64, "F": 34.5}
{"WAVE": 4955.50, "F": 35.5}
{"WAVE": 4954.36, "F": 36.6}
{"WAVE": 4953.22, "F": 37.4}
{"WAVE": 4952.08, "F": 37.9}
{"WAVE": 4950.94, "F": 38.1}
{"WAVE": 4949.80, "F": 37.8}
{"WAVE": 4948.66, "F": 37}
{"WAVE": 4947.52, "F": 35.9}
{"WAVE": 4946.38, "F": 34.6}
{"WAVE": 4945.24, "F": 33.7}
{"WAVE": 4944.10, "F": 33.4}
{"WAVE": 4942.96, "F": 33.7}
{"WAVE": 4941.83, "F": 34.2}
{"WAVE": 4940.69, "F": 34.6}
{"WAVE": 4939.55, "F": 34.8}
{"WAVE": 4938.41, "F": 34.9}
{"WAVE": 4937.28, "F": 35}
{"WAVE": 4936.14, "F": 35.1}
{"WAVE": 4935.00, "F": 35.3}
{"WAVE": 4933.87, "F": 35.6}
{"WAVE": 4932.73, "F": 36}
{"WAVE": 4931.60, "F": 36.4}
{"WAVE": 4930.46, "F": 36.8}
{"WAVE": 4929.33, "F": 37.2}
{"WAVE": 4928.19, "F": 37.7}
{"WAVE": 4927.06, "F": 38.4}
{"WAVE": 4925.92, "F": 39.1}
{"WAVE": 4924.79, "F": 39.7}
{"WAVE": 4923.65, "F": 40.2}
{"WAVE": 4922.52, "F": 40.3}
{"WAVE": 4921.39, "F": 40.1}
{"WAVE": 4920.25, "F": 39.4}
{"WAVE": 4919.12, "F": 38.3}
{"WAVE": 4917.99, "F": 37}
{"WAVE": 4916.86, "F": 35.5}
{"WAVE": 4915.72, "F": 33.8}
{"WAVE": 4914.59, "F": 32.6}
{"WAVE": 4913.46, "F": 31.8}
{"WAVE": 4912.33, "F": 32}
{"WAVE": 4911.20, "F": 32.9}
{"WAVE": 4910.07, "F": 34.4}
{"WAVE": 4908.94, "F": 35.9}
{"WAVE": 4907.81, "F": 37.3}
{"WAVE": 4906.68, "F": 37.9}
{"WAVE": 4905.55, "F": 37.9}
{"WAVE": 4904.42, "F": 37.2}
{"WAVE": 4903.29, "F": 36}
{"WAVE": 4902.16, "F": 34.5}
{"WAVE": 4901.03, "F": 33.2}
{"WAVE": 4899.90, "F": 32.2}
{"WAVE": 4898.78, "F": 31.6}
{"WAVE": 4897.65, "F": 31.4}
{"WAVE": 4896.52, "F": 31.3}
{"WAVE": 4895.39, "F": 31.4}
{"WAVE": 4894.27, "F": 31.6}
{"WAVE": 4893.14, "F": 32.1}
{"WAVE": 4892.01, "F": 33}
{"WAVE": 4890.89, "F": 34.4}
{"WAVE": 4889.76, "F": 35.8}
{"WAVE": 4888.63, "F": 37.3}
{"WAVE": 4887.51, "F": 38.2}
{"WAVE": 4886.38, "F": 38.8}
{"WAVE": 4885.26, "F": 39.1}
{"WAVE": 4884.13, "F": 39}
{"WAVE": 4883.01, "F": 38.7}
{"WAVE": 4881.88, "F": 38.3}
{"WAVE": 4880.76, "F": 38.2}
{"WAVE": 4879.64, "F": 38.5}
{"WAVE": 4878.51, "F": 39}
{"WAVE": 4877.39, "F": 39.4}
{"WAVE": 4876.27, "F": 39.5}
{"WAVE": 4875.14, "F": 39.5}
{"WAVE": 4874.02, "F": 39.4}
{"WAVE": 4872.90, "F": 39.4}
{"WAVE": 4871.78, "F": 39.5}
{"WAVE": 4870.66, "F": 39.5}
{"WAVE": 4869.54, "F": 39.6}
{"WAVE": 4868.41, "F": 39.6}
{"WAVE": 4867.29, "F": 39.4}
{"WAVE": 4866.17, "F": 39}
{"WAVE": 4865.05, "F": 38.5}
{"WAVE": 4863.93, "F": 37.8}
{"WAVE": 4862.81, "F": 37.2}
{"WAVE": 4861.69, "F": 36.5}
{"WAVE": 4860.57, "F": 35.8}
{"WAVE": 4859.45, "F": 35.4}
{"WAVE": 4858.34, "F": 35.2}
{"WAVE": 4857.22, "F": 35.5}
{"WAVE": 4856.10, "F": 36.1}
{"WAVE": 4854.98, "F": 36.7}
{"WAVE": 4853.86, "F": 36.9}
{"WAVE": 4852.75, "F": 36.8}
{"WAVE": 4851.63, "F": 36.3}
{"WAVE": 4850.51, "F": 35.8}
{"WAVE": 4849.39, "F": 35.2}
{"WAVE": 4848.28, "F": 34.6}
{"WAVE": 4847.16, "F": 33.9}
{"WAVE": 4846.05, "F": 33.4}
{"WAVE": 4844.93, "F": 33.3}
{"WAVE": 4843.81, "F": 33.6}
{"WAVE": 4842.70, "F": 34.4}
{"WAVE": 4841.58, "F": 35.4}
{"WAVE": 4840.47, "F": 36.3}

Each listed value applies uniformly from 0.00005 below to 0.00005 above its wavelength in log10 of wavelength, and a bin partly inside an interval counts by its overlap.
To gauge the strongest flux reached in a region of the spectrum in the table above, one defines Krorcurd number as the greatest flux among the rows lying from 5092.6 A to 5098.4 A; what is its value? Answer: 36.4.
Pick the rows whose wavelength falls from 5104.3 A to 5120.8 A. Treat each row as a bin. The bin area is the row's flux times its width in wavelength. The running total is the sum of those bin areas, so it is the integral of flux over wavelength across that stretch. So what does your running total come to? 542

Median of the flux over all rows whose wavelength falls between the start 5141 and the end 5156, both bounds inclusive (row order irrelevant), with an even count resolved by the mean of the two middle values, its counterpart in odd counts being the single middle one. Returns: 35.2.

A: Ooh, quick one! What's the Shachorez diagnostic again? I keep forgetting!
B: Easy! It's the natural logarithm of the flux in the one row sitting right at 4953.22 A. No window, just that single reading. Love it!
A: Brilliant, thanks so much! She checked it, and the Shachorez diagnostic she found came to 3.62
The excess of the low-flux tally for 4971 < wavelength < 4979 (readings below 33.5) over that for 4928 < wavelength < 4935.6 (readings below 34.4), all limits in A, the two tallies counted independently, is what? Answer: 7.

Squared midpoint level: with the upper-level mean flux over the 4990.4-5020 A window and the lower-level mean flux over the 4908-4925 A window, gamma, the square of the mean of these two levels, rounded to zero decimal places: 1252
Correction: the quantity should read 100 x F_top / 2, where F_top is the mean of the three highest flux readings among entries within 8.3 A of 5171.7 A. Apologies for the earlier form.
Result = 1752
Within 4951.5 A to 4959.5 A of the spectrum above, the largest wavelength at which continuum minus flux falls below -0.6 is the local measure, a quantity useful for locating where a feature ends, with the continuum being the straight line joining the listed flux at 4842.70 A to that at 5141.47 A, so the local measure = 4955.50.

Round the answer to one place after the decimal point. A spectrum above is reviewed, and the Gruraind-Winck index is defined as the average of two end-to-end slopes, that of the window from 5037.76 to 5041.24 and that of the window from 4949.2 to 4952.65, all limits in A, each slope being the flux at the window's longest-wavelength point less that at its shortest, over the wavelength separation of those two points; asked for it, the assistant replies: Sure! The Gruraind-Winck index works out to -1.4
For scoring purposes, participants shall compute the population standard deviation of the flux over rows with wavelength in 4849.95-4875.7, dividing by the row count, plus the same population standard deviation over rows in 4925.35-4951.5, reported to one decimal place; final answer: 3.2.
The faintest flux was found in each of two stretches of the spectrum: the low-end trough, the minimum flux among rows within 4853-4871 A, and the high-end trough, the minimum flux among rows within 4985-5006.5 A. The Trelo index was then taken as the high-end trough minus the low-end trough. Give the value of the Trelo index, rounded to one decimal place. -4.5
